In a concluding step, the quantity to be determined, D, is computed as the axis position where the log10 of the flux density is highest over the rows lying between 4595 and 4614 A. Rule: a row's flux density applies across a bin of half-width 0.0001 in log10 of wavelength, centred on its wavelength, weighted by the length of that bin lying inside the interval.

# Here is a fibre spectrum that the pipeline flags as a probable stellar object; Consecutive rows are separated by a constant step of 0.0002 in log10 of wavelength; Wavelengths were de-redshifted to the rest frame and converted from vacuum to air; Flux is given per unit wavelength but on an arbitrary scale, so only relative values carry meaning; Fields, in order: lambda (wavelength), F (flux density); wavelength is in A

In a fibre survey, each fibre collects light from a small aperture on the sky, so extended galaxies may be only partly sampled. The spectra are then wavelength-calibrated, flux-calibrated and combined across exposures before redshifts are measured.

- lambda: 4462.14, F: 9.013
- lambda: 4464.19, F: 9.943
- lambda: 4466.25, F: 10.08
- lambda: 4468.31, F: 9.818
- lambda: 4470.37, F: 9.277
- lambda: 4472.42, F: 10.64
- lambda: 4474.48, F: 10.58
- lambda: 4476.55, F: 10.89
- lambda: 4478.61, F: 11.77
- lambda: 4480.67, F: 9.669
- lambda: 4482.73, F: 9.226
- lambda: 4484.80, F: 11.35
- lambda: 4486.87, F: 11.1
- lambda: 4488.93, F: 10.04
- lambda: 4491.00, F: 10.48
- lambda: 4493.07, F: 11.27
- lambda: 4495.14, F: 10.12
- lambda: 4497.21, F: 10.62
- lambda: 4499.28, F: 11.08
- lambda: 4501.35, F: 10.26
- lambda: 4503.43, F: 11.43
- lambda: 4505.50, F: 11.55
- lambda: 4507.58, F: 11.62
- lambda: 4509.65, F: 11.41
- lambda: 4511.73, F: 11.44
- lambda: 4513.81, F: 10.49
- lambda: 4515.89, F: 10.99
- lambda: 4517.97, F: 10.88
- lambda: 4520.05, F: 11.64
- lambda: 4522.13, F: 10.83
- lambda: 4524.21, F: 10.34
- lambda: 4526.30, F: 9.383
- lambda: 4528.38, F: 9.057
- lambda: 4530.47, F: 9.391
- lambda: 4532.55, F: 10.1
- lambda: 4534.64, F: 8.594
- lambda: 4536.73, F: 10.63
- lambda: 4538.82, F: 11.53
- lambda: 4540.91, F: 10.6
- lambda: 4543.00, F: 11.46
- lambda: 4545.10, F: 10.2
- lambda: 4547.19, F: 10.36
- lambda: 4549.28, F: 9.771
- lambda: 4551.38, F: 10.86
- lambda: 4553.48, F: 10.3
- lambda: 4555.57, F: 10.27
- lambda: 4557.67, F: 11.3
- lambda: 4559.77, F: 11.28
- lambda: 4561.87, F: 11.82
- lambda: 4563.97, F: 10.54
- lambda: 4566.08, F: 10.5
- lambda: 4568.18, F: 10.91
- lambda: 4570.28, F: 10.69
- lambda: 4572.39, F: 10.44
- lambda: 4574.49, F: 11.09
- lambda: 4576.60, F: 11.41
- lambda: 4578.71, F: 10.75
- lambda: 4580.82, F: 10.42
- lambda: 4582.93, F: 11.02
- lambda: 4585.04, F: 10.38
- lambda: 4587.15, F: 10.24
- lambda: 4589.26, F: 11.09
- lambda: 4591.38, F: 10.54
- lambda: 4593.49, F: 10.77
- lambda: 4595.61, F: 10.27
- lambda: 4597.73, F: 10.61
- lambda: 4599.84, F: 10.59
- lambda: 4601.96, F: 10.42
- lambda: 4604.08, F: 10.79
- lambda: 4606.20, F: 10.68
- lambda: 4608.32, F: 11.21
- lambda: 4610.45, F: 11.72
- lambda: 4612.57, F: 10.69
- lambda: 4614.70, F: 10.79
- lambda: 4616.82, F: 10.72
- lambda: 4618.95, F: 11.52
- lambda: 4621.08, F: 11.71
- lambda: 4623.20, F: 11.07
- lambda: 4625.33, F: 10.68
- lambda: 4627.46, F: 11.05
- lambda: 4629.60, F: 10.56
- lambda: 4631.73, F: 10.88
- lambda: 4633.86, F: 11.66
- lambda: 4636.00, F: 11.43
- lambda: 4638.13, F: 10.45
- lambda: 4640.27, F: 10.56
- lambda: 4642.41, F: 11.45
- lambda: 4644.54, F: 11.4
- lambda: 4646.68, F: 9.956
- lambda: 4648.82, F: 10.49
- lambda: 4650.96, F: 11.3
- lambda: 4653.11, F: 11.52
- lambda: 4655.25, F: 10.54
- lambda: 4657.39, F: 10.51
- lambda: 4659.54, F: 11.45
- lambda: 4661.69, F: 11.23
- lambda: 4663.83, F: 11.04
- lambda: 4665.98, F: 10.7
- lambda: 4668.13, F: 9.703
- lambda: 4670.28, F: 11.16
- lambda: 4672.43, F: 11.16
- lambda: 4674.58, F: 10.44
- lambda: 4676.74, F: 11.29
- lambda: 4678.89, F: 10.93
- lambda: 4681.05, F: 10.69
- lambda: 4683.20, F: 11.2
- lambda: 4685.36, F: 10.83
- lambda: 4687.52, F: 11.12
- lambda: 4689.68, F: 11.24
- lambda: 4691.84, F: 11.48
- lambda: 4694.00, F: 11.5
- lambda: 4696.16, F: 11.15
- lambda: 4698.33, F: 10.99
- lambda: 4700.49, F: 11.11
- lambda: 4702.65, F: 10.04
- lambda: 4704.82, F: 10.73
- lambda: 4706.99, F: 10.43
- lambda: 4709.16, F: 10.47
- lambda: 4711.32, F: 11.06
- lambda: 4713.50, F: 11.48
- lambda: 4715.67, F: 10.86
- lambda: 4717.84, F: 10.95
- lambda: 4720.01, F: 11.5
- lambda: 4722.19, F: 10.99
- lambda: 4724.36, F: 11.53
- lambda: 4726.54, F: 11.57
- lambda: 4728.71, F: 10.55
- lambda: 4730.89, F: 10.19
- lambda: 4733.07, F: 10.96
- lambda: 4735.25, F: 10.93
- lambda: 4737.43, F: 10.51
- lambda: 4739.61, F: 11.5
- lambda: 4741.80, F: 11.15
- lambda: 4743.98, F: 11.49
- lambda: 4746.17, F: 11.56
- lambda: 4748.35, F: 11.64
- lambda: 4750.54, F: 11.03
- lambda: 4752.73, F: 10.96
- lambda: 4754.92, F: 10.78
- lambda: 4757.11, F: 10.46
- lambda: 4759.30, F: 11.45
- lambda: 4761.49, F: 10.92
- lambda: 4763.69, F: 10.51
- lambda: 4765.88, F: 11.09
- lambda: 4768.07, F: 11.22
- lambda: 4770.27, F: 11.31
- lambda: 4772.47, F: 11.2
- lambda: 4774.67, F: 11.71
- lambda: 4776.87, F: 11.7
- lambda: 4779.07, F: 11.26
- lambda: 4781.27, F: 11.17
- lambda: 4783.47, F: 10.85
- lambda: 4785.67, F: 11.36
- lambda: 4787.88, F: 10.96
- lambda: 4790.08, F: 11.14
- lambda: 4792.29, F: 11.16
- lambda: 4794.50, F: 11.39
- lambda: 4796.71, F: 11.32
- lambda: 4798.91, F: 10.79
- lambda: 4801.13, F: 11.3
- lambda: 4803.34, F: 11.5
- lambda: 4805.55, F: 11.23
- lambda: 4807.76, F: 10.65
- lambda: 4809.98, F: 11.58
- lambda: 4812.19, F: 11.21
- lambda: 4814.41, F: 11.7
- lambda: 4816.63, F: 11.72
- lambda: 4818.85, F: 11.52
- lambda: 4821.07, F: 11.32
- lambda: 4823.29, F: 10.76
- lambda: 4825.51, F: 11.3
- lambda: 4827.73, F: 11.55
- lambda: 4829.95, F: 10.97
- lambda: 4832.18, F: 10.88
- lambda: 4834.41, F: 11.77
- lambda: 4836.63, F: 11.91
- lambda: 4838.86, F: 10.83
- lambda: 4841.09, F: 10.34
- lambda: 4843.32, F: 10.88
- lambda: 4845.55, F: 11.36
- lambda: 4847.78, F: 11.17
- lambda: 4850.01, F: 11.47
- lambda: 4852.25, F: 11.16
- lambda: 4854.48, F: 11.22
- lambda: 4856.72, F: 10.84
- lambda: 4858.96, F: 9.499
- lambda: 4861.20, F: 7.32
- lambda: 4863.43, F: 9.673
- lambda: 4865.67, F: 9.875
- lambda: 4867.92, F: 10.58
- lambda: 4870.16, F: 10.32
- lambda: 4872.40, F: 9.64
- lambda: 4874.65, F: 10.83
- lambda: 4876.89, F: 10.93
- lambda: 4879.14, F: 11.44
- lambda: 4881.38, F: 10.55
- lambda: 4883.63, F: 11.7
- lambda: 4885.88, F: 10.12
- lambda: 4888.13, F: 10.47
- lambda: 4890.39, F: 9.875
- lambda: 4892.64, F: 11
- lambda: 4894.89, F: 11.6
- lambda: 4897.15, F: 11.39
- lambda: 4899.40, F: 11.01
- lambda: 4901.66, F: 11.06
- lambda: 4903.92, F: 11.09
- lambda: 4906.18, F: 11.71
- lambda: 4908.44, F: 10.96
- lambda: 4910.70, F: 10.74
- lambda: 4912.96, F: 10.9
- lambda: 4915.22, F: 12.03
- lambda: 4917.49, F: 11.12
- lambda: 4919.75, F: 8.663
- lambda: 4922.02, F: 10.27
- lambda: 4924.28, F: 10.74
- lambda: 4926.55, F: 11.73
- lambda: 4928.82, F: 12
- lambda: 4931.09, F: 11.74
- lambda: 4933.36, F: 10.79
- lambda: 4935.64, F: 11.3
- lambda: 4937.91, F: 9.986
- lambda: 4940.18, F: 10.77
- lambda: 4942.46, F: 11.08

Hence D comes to 4610.45 A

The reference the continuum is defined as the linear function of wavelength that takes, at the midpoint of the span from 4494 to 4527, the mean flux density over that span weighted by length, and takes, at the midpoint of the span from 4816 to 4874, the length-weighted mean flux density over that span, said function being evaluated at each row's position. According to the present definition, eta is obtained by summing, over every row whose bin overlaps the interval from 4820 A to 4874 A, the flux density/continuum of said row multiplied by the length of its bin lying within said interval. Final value 54 A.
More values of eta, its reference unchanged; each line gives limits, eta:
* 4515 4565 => 48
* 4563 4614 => 50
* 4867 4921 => 54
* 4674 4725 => 52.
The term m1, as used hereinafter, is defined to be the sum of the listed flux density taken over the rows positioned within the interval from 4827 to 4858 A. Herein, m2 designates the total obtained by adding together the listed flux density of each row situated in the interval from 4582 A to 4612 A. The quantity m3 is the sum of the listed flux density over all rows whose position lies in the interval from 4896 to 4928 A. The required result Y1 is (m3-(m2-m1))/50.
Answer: 3.19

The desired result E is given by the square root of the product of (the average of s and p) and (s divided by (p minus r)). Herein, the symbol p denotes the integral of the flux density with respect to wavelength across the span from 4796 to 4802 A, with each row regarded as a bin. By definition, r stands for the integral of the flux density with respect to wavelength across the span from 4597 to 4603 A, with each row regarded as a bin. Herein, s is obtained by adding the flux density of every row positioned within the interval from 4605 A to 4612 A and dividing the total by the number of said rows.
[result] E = 11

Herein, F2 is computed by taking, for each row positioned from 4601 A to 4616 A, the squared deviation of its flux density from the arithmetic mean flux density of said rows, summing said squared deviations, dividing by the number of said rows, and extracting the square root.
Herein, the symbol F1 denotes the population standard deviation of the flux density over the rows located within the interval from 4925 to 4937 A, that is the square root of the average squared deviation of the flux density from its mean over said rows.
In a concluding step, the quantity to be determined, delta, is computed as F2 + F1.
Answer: 0.82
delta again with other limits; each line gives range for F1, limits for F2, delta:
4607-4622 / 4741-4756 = 0.74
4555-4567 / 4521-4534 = 1.17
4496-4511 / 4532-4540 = 1.54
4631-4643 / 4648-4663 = 0.90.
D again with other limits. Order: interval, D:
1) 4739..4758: 4748.35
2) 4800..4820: 4816.63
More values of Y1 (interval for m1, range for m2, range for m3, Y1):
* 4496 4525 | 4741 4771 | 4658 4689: 3.04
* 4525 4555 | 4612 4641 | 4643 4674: 2.81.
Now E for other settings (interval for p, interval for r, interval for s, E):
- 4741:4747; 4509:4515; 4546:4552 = 14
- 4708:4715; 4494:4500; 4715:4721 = 6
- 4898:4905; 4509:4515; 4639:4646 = 7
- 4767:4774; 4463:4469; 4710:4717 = 5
